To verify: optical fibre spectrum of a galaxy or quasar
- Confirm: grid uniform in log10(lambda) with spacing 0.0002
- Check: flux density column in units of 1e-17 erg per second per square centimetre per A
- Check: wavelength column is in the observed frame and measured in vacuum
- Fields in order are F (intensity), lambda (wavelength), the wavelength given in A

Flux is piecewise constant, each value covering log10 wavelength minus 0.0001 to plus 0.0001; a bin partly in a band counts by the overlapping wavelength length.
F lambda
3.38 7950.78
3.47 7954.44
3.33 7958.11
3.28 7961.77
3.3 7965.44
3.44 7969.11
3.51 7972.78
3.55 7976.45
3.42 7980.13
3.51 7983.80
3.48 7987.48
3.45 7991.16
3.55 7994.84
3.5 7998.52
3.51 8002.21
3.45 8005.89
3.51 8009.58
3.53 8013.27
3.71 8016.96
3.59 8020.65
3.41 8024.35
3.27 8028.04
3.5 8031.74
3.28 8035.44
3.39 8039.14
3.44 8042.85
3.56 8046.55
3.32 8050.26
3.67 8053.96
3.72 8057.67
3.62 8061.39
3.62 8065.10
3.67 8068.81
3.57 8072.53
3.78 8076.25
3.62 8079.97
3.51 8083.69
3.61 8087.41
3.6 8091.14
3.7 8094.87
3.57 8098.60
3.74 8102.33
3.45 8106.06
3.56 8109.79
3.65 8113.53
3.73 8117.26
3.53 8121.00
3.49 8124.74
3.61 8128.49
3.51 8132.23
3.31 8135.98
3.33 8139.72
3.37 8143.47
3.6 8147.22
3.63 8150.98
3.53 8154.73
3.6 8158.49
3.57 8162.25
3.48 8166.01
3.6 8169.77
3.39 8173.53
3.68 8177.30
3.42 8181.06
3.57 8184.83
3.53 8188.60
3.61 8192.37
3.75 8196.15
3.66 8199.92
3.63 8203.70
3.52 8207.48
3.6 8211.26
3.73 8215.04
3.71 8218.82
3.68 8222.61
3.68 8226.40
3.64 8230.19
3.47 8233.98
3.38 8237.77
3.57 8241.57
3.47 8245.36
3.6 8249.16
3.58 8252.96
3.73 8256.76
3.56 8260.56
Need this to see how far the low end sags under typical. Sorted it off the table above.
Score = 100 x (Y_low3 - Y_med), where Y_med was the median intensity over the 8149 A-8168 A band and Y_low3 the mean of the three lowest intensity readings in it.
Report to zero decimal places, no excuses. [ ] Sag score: -4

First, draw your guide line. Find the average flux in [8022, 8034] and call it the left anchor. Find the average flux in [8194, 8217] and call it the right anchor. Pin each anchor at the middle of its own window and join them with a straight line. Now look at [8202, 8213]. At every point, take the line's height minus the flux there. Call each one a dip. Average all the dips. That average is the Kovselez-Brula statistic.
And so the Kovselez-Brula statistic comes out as 0.07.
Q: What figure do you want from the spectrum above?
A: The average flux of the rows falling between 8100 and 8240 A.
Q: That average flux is 3.57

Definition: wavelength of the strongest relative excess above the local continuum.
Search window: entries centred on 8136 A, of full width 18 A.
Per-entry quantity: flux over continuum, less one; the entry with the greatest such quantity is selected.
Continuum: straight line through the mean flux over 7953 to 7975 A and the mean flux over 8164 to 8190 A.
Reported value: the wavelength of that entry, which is 8128.49 A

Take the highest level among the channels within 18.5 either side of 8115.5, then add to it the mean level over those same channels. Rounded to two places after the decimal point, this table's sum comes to 7.32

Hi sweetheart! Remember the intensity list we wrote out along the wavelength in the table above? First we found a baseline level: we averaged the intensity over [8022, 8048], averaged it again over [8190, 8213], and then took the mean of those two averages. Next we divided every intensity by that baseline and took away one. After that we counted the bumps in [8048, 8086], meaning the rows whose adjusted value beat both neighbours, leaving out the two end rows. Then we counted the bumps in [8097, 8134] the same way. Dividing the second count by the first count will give 1.00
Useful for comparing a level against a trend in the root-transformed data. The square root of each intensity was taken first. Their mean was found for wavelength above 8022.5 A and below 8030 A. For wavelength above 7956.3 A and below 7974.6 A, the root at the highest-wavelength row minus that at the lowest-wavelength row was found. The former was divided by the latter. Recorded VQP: 38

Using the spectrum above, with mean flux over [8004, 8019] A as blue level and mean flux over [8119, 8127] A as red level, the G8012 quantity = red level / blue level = 0.99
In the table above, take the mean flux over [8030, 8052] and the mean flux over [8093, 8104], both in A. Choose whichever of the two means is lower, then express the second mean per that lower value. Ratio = 1.07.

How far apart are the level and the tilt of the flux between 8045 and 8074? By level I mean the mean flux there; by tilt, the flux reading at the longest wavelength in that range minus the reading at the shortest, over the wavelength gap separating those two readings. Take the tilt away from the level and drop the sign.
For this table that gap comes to 3.59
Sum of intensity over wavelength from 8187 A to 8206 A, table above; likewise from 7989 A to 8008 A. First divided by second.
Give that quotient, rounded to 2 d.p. 1.04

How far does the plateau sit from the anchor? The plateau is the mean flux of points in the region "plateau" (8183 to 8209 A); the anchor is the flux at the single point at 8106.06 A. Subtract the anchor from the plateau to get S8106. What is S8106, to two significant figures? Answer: 0.16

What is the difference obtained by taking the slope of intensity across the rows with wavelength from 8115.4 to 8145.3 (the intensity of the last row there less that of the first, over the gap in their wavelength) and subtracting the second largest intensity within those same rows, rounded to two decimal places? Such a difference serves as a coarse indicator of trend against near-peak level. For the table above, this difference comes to -3.62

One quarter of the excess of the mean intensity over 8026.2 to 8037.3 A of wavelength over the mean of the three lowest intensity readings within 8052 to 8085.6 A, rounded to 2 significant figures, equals -0.054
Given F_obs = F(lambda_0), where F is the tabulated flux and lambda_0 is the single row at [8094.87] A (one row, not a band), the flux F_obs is 3.7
